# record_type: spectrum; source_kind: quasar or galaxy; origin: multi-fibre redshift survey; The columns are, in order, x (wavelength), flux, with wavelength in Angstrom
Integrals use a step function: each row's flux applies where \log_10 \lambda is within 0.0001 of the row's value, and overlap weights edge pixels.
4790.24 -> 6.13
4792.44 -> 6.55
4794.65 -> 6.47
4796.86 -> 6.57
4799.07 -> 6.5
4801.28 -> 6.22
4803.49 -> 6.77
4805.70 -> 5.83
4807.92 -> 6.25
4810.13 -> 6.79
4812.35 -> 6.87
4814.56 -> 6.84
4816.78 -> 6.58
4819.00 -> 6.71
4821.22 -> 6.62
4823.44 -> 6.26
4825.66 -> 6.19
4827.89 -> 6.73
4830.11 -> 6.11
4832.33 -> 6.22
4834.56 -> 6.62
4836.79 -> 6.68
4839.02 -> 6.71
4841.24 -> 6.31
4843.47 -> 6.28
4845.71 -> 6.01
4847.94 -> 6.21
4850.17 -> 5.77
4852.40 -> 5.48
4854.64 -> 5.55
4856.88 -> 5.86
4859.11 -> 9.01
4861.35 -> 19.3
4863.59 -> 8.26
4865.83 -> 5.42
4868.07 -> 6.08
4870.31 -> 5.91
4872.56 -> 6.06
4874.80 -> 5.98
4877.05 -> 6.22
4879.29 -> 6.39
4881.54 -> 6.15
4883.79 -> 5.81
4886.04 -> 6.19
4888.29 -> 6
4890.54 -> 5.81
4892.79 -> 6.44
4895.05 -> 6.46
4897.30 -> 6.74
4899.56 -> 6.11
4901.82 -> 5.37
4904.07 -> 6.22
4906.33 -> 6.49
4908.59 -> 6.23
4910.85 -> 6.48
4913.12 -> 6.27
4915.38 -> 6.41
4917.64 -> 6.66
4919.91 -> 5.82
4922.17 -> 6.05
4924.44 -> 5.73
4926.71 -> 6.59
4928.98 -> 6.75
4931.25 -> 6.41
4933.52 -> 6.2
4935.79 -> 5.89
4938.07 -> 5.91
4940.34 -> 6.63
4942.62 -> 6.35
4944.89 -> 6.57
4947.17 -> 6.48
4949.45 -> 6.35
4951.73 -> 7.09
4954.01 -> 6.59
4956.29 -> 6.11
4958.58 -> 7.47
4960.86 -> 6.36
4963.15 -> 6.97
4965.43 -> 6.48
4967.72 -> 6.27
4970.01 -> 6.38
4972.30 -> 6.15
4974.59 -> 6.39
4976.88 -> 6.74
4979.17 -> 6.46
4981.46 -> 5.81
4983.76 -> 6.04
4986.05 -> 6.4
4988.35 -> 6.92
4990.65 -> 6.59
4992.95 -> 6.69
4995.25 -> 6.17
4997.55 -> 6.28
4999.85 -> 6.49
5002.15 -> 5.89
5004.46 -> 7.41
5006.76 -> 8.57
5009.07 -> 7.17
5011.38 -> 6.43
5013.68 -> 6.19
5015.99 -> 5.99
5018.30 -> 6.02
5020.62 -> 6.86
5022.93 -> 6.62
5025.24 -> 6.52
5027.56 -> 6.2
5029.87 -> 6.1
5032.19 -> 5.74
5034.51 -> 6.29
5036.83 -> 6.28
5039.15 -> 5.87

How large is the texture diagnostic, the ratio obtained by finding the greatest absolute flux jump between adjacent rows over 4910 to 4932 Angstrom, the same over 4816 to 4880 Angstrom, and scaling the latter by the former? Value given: 13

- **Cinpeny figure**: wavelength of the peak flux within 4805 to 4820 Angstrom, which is 4812.35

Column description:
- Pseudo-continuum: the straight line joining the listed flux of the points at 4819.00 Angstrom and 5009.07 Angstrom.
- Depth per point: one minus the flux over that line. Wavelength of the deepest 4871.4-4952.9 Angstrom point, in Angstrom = 4901.82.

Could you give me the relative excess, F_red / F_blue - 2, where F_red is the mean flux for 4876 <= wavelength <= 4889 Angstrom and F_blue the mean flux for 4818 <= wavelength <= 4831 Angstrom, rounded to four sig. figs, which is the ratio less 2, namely -1.048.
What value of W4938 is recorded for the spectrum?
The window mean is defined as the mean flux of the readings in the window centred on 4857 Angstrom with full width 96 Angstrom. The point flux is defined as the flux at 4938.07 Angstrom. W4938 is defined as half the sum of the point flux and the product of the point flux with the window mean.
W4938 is 22.6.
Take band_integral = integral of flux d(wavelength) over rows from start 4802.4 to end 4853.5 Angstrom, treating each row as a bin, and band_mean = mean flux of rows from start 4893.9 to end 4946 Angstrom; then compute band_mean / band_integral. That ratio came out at 0.0192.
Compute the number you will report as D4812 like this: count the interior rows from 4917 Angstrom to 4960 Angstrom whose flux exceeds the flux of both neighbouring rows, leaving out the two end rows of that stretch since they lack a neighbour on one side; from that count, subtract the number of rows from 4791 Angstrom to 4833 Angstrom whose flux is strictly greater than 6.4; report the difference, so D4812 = -7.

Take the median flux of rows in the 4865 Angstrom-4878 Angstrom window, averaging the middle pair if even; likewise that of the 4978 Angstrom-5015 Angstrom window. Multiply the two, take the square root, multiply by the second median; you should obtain 40.1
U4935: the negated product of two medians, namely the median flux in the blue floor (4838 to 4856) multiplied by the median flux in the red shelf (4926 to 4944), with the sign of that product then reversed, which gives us -39.0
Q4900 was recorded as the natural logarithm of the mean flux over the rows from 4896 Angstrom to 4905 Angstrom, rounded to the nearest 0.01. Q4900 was 1.81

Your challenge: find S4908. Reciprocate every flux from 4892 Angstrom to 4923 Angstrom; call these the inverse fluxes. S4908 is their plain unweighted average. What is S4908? 0.160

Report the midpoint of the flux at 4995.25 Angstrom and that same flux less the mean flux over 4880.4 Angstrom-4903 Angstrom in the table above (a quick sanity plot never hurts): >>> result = 3.1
